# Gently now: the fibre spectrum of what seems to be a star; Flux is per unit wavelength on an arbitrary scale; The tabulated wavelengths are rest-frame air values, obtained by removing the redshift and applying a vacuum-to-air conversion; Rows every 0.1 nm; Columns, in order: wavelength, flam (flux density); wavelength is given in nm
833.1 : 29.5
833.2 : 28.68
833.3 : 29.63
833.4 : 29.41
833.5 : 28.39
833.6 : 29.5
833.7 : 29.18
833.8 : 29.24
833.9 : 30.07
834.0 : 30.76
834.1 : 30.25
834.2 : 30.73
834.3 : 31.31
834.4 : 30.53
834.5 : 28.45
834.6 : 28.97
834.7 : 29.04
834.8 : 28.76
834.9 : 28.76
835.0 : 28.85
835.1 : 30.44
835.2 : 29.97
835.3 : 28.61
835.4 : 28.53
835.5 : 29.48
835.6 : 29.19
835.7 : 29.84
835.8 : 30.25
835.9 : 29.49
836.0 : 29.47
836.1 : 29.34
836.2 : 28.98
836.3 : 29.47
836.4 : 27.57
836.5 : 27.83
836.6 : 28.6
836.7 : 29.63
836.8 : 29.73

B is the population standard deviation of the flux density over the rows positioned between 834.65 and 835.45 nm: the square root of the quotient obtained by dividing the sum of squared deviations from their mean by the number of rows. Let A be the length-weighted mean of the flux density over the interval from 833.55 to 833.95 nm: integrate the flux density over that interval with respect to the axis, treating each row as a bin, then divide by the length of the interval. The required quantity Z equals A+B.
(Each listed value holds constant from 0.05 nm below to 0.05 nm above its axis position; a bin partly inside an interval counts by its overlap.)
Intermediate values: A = 29.5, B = 0.65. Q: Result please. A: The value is 30.2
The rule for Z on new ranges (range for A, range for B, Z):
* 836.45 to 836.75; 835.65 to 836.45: 29.4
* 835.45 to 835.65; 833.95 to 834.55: 30.2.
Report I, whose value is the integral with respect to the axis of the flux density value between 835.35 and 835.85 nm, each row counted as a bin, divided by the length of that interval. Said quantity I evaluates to 29.5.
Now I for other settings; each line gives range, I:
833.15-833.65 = 29.1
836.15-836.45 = 28.7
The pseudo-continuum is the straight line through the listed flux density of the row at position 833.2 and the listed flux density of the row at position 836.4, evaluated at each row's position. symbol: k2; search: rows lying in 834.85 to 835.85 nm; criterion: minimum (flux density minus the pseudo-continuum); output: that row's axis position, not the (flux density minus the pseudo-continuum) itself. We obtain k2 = 835.4 nm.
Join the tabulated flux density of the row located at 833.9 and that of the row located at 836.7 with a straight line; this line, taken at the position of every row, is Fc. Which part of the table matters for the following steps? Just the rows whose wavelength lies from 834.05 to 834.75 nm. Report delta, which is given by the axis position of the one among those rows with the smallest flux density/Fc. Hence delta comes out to 834.5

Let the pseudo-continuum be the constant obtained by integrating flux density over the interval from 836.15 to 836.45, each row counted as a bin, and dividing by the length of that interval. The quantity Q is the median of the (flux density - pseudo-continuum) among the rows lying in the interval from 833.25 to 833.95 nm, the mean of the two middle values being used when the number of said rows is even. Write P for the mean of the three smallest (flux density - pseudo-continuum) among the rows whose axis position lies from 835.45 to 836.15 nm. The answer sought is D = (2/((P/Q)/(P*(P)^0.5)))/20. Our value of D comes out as 0.06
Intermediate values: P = 0.66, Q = 0.74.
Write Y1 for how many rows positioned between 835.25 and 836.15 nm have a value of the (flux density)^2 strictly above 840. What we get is 7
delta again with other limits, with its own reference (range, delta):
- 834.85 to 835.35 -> 835.3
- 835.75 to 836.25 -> 836.2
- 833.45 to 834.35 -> 833.5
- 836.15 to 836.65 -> 836.4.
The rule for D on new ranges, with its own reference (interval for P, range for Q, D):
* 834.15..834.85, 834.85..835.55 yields 0.00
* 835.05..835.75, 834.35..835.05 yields 0.01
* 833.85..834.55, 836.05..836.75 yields 0.03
